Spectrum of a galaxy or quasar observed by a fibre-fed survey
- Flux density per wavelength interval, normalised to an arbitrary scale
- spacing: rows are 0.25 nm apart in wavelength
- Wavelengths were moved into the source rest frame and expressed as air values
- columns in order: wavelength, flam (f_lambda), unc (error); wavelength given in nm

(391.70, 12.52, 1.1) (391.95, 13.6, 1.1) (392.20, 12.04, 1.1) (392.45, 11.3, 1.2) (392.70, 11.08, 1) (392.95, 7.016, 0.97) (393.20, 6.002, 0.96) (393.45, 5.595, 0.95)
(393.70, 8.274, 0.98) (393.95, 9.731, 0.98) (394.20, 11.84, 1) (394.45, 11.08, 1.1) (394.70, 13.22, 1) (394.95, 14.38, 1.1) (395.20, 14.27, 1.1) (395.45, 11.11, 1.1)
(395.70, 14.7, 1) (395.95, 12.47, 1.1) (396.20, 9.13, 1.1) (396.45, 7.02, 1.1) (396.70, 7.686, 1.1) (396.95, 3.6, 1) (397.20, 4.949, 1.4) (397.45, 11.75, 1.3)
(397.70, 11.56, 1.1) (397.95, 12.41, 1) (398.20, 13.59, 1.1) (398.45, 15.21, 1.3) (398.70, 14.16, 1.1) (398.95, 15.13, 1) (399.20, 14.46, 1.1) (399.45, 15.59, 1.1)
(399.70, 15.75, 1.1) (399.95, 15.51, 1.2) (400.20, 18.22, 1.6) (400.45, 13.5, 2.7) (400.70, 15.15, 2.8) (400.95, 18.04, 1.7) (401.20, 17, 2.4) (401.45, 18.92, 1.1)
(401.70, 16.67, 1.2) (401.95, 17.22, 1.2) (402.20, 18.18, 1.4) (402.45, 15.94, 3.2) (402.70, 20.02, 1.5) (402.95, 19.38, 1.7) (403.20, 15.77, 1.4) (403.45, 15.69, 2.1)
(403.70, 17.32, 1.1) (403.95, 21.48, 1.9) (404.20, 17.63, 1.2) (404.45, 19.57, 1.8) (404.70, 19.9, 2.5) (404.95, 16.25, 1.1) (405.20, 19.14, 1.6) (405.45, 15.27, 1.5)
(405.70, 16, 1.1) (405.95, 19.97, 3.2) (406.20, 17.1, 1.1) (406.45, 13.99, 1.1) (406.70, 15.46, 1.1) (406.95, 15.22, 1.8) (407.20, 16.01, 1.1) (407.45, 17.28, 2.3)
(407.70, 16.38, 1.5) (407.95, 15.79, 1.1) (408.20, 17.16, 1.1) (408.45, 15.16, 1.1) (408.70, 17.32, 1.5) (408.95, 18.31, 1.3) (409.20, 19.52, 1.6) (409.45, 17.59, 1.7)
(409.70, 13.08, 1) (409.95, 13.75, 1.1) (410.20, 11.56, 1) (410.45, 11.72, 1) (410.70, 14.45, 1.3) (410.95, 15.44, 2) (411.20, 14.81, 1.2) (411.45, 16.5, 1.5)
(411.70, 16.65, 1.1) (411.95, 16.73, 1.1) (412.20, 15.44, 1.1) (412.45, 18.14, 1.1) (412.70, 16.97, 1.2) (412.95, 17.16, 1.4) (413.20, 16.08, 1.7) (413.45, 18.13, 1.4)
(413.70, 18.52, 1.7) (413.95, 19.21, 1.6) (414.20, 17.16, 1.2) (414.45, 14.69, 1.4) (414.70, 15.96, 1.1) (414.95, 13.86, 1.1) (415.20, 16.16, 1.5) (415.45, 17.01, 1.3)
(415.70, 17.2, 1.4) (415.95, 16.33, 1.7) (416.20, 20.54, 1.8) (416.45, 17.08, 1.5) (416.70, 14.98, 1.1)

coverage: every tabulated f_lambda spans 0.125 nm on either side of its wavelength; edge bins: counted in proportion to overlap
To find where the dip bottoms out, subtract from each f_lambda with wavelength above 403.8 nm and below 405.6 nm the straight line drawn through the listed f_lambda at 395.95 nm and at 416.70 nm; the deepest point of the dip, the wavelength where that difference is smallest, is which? 405.45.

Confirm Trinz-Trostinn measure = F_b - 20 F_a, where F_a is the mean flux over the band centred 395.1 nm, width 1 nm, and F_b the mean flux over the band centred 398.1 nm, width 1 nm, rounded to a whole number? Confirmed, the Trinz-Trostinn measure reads -252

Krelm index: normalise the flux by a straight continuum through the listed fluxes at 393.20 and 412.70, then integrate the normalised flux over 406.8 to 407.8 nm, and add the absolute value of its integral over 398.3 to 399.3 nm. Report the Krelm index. 2.77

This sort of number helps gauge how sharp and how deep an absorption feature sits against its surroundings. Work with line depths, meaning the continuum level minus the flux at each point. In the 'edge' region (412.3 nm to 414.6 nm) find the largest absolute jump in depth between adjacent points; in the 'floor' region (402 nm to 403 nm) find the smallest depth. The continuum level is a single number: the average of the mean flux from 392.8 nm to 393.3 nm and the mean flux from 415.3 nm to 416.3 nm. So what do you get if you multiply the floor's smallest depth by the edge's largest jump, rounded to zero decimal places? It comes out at -19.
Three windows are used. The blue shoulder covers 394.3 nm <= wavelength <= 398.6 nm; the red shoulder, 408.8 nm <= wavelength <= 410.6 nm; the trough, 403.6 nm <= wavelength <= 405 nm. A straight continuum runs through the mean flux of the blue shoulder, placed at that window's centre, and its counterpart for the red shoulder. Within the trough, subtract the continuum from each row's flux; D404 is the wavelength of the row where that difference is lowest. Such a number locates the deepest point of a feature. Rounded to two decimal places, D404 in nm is 404.95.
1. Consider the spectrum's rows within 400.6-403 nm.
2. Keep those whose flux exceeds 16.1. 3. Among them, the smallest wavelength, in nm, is 400.95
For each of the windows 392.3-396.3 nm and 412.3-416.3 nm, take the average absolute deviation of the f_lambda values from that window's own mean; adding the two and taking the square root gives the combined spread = 1.9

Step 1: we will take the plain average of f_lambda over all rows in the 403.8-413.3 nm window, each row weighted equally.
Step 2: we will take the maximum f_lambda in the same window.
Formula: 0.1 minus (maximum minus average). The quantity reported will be -4.9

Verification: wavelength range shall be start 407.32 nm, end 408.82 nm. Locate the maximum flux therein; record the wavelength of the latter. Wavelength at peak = 408.70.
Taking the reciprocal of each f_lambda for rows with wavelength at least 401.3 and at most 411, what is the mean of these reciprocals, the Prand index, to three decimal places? 0.061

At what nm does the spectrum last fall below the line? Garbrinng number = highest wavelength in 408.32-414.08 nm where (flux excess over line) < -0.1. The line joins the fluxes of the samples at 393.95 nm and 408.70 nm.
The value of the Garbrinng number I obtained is 413.95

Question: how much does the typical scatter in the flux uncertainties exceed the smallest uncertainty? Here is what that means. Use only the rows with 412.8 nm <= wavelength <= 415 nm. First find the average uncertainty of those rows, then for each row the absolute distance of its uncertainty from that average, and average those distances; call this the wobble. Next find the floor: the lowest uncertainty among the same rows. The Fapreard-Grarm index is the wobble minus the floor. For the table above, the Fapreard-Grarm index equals -0.92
